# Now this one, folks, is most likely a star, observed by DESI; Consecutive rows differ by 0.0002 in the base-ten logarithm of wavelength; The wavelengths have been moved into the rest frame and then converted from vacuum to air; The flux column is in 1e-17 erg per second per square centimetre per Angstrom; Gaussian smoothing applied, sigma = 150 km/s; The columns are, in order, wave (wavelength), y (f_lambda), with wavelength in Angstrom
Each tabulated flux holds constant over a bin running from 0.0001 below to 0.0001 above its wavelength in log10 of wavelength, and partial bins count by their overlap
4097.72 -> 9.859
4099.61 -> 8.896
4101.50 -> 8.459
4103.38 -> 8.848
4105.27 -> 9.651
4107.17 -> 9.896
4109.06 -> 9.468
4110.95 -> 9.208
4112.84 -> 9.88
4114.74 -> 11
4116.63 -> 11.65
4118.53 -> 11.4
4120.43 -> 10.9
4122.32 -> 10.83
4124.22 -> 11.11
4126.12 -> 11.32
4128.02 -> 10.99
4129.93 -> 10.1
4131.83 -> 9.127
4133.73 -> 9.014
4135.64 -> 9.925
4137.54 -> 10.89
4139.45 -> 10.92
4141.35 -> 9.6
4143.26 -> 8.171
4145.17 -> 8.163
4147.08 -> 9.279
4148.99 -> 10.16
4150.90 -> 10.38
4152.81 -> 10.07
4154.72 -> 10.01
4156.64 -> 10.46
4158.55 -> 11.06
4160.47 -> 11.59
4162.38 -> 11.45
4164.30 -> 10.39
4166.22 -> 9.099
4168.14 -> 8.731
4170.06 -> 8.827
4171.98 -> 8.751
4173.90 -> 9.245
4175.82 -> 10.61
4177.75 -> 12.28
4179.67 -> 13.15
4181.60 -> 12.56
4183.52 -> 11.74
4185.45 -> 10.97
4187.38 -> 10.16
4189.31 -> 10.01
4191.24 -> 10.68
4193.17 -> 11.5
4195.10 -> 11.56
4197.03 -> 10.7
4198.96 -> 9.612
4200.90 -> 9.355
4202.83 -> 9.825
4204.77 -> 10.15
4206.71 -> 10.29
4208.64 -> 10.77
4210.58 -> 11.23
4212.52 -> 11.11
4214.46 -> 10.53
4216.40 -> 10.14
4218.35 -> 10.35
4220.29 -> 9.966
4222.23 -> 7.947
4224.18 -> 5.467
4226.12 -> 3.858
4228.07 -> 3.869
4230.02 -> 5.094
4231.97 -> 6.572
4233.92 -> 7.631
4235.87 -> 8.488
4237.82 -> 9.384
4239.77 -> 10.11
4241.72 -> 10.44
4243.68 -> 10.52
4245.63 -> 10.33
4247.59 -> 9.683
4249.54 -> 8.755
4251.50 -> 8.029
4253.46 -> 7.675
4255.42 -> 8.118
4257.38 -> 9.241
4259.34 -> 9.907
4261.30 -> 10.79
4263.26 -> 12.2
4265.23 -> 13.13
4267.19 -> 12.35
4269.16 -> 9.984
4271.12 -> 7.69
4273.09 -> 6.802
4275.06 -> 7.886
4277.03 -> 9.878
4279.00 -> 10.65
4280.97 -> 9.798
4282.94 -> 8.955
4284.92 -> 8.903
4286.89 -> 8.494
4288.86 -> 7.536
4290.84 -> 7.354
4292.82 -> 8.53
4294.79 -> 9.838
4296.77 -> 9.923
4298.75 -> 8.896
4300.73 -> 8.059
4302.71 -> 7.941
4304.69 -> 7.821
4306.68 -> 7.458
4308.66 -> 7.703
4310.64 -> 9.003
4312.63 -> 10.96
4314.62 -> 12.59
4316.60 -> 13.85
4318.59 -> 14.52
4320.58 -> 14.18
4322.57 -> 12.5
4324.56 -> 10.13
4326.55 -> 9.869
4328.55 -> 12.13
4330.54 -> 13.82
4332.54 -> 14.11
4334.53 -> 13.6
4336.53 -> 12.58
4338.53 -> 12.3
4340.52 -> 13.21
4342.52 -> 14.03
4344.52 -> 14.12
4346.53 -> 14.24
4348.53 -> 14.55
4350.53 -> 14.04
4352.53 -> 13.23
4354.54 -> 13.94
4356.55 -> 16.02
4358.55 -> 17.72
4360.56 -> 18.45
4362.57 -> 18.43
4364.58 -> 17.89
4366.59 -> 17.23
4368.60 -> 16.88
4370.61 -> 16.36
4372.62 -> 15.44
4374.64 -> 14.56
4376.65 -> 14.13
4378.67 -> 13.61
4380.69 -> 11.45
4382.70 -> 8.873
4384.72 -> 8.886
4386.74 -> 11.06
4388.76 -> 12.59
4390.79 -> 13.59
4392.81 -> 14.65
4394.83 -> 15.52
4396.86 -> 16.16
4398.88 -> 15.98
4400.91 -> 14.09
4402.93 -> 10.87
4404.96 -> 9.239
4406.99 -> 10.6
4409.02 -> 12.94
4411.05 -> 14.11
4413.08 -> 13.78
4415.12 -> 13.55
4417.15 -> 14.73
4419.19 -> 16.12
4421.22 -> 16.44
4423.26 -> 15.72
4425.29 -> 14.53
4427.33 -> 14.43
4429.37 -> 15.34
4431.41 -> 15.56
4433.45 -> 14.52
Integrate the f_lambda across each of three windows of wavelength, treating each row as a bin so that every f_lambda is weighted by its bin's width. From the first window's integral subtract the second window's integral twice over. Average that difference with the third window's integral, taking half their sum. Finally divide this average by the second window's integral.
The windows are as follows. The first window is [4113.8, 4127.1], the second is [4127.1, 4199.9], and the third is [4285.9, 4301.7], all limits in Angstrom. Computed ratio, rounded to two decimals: -0.81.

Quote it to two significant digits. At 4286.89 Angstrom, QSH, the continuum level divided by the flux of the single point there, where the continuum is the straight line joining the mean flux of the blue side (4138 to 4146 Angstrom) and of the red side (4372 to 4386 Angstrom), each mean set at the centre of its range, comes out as 1.3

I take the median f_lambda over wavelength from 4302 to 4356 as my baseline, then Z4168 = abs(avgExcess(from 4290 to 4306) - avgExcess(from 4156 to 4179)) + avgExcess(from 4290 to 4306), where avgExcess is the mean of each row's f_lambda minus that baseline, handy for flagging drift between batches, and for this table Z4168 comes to -3.0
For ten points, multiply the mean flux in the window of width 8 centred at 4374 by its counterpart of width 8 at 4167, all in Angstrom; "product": 140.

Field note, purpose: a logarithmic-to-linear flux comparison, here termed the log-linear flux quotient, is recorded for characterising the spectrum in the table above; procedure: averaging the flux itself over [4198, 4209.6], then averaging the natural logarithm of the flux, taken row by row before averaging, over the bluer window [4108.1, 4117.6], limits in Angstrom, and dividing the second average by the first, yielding 0.23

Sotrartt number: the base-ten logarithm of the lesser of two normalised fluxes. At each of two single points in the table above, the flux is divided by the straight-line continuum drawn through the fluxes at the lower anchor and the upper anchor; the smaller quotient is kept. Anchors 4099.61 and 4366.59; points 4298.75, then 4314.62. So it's -0.23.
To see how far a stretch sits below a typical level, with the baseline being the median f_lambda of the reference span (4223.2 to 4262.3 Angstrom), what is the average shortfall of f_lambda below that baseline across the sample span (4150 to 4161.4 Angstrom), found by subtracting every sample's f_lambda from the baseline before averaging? -1.97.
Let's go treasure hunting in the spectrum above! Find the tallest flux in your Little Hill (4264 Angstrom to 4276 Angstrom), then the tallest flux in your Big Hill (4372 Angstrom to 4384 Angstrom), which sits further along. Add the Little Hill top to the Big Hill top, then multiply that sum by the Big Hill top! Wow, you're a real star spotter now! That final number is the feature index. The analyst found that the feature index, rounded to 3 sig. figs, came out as 441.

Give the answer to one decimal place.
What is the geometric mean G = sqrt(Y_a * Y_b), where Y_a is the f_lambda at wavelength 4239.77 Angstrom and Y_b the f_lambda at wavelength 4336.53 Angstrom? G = 11.3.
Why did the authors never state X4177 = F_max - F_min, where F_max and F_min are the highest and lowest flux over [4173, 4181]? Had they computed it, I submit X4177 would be 3.9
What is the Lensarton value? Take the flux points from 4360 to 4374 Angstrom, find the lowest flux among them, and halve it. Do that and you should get 7.7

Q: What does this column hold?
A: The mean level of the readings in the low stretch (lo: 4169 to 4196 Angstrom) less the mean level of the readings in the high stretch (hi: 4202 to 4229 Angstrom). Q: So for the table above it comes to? 2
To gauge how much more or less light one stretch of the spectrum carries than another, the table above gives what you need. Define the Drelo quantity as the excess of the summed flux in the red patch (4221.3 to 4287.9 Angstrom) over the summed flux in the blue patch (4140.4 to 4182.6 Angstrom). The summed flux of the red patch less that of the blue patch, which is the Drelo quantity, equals 75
